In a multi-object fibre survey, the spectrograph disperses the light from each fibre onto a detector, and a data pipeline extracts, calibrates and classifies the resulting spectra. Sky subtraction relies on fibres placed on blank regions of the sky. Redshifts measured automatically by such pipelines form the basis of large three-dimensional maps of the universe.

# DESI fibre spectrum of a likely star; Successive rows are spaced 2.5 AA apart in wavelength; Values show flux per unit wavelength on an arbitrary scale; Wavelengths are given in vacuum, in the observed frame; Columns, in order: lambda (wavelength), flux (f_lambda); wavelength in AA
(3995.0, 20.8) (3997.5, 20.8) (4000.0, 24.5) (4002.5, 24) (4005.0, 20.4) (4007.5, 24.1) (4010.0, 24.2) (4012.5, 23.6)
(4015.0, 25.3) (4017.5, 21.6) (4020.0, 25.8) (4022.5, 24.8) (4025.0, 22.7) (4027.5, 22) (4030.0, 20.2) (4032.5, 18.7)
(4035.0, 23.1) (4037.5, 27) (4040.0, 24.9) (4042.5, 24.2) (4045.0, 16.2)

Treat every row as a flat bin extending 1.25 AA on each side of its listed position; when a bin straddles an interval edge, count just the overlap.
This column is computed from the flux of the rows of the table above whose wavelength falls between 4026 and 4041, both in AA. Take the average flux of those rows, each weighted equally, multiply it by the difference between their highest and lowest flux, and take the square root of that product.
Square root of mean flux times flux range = 13.7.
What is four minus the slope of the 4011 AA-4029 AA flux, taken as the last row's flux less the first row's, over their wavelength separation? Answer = 4.11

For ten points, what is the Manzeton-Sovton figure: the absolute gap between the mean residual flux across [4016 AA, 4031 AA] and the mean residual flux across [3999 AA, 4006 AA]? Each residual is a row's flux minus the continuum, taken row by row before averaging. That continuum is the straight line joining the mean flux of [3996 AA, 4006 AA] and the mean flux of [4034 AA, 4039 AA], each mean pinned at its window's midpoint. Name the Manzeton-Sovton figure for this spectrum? 1.7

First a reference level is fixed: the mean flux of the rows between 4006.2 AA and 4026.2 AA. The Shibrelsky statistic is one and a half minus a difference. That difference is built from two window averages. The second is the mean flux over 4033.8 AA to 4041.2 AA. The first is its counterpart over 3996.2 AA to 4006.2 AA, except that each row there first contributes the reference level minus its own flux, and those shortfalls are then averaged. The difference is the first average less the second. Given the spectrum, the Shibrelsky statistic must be 24.9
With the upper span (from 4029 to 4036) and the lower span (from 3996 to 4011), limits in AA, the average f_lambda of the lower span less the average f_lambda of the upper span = 2.3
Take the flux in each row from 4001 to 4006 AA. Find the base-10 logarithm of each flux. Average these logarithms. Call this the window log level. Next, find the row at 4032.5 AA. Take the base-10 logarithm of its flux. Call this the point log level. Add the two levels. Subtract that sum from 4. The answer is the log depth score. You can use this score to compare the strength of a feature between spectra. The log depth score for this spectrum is 1.38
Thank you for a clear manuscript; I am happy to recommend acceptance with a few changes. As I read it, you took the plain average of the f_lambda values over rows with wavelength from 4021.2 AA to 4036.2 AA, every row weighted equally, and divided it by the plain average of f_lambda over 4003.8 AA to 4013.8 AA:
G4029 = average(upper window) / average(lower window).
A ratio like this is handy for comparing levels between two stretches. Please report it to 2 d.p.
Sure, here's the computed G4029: 0.95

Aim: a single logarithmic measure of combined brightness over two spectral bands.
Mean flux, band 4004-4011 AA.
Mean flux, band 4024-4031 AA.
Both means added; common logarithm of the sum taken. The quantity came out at 1.65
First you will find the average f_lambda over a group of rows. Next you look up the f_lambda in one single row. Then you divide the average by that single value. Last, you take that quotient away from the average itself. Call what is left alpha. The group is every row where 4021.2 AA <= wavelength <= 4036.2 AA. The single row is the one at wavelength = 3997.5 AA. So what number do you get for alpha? 20.9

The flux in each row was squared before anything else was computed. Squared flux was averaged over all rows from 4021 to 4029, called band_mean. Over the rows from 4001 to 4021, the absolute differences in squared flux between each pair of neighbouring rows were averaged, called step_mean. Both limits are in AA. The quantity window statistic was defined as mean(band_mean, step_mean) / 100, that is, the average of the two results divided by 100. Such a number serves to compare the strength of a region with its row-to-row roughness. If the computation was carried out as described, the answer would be 3.27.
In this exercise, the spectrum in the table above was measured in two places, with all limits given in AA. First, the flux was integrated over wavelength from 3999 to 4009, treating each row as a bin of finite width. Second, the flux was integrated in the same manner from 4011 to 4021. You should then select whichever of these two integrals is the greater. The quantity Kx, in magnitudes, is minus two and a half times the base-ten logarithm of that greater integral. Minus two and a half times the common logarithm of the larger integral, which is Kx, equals -6.0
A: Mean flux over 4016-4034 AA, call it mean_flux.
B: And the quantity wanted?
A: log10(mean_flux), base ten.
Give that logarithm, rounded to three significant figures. 1.35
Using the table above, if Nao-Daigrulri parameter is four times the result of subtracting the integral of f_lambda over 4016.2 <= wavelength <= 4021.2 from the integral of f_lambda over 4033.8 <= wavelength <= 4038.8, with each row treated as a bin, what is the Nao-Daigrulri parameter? 27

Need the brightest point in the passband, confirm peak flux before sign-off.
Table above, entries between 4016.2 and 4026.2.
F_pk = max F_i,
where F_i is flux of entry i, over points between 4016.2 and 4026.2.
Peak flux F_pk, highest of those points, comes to 25.8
